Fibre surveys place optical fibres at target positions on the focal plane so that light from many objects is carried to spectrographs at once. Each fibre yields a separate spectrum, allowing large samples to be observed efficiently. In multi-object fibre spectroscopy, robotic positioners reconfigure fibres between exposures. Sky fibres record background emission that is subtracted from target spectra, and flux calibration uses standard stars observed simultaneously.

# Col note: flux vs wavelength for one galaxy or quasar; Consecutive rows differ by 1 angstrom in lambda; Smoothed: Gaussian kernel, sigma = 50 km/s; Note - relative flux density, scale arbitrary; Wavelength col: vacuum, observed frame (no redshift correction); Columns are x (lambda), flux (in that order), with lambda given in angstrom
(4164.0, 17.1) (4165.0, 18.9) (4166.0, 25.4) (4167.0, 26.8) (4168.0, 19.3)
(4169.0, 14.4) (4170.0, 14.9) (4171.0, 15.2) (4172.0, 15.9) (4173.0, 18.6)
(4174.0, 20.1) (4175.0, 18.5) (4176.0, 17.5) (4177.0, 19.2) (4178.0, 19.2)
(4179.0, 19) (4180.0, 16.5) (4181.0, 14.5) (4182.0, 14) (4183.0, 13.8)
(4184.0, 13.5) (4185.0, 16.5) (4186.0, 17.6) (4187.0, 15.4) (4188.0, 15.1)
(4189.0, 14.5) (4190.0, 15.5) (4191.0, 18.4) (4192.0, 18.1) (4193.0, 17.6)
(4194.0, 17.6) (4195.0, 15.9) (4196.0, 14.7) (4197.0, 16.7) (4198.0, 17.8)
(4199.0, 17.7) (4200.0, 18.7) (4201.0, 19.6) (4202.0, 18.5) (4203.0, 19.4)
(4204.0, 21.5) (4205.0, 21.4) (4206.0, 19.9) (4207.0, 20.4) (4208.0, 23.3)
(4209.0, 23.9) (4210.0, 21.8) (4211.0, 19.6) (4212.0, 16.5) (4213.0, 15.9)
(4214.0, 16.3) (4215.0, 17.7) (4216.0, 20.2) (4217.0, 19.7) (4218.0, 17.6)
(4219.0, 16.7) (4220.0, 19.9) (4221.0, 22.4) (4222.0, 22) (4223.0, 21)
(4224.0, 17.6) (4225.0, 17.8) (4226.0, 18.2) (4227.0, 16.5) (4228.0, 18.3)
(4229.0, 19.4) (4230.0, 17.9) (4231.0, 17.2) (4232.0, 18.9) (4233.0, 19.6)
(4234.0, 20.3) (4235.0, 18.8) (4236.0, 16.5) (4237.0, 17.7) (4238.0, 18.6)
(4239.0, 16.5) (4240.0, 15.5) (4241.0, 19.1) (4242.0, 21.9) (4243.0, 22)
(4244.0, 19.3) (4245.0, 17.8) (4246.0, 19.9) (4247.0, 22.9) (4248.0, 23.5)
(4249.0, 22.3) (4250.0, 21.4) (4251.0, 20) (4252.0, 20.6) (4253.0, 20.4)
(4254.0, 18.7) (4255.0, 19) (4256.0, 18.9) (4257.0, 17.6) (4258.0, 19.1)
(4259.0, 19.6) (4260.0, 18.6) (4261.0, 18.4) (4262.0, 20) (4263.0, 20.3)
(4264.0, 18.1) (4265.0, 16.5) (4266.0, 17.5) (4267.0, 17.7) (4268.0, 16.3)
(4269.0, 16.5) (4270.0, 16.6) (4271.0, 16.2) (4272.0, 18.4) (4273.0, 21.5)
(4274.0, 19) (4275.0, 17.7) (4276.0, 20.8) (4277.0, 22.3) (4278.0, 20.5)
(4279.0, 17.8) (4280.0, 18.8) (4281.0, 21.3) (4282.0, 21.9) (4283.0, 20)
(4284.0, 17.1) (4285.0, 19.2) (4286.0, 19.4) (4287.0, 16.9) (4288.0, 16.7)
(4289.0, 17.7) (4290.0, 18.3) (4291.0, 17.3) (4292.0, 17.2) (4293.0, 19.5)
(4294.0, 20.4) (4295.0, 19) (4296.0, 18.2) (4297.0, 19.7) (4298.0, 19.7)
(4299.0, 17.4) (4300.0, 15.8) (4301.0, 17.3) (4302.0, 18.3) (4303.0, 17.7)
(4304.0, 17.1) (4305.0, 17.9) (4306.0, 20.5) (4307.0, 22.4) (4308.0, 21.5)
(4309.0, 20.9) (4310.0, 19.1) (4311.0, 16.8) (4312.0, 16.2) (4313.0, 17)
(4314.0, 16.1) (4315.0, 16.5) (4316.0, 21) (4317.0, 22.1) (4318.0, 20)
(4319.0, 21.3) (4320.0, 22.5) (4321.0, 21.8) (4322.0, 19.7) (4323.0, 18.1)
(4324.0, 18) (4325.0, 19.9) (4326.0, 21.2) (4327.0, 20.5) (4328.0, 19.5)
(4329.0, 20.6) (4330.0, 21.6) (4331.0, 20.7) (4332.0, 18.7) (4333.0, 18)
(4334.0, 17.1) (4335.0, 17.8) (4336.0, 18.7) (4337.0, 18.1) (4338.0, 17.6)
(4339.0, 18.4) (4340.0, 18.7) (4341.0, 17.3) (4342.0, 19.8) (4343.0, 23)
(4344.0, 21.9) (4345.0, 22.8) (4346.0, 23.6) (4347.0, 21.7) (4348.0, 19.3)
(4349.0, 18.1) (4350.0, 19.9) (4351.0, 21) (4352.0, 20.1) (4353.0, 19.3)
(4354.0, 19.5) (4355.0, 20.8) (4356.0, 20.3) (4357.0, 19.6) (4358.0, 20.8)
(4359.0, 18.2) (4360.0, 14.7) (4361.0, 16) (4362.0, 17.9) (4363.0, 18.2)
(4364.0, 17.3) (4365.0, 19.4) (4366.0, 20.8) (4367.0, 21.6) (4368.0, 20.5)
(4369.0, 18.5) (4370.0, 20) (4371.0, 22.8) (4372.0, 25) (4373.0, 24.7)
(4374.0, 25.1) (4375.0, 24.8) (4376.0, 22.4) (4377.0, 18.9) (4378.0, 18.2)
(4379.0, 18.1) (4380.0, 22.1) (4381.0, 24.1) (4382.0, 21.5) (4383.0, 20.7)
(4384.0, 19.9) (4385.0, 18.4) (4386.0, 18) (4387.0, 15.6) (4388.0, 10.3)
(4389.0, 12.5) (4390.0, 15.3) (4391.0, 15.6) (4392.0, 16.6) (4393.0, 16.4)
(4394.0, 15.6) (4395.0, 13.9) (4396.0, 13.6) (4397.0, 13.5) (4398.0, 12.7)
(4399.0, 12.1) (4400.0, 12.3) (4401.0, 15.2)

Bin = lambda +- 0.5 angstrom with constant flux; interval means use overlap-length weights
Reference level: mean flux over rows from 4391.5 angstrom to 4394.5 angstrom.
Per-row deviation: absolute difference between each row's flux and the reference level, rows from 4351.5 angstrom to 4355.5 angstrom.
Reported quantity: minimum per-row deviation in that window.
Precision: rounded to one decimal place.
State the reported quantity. 3.1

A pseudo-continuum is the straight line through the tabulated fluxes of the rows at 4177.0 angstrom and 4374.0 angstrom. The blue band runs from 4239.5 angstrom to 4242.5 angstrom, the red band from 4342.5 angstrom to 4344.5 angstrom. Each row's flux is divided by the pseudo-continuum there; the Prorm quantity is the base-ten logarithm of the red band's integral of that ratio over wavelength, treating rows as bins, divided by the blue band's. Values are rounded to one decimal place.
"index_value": -0.2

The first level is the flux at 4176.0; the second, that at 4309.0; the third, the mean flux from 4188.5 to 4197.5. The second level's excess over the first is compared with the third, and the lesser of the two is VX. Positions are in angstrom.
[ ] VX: 3.4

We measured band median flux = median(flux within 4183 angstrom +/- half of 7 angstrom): 14.5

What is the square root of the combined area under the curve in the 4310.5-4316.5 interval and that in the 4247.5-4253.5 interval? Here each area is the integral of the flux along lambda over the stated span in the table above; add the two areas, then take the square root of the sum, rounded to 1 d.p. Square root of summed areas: 15.2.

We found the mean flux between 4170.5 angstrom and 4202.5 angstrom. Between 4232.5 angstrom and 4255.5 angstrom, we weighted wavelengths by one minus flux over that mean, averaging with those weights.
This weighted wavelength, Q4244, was 4245.9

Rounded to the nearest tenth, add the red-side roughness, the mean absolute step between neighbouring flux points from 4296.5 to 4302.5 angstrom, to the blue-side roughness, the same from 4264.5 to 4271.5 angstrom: 1.8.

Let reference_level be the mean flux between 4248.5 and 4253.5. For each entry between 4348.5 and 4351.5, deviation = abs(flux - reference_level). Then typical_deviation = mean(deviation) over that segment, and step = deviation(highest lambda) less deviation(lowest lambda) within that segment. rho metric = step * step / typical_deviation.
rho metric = 5.9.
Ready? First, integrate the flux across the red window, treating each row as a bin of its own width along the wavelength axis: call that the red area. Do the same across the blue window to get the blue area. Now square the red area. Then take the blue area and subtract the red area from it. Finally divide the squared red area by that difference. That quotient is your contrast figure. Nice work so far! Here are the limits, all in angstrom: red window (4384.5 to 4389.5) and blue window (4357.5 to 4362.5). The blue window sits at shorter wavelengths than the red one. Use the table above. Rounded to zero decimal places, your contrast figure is 437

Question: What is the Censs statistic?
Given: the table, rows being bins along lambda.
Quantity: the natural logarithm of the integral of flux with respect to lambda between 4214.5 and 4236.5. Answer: 6.0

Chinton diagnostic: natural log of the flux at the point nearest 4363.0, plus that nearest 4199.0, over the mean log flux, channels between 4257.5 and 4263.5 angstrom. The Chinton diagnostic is 1.95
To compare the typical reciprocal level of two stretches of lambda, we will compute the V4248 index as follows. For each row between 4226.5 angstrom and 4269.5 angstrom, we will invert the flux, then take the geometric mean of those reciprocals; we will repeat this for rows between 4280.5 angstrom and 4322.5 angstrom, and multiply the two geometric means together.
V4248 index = 0.0028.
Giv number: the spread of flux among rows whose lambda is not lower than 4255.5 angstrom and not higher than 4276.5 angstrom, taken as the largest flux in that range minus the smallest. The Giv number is 5.3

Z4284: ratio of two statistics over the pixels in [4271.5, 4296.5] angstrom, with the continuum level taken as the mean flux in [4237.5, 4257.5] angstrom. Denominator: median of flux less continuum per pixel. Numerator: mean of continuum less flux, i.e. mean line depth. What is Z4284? -0.90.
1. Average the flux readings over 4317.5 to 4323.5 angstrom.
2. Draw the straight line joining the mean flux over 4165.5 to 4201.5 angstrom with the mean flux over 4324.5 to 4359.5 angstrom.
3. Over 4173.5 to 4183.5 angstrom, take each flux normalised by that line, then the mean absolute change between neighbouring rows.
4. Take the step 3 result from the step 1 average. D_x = 20.5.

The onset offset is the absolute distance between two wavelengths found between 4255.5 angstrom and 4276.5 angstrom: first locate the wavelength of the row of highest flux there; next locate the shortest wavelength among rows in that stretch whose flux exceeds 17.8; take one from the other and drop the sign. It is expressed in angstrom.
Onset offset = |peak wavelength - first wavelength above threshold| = 17 angstrom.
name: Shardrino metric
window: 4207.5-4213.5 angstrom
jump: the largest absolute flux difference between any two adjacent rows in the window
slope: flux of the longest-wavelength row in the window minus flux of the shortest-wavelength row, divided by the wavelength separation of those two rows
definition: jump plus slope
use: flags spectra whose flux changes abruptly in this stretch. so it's 1.6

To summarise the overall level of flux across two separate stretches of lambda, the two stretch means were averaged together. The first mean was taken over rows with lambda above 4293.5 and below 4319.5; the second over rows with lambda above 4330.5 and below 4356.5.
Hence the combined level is 19.27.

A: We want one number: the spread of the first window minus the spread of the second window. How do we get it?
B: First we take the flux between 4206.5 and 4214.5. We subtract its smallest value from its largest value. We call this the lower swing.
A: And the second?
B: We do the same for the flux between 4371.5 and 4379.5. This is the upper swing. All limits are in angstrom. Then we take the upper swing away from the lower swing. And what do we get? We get 1.0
